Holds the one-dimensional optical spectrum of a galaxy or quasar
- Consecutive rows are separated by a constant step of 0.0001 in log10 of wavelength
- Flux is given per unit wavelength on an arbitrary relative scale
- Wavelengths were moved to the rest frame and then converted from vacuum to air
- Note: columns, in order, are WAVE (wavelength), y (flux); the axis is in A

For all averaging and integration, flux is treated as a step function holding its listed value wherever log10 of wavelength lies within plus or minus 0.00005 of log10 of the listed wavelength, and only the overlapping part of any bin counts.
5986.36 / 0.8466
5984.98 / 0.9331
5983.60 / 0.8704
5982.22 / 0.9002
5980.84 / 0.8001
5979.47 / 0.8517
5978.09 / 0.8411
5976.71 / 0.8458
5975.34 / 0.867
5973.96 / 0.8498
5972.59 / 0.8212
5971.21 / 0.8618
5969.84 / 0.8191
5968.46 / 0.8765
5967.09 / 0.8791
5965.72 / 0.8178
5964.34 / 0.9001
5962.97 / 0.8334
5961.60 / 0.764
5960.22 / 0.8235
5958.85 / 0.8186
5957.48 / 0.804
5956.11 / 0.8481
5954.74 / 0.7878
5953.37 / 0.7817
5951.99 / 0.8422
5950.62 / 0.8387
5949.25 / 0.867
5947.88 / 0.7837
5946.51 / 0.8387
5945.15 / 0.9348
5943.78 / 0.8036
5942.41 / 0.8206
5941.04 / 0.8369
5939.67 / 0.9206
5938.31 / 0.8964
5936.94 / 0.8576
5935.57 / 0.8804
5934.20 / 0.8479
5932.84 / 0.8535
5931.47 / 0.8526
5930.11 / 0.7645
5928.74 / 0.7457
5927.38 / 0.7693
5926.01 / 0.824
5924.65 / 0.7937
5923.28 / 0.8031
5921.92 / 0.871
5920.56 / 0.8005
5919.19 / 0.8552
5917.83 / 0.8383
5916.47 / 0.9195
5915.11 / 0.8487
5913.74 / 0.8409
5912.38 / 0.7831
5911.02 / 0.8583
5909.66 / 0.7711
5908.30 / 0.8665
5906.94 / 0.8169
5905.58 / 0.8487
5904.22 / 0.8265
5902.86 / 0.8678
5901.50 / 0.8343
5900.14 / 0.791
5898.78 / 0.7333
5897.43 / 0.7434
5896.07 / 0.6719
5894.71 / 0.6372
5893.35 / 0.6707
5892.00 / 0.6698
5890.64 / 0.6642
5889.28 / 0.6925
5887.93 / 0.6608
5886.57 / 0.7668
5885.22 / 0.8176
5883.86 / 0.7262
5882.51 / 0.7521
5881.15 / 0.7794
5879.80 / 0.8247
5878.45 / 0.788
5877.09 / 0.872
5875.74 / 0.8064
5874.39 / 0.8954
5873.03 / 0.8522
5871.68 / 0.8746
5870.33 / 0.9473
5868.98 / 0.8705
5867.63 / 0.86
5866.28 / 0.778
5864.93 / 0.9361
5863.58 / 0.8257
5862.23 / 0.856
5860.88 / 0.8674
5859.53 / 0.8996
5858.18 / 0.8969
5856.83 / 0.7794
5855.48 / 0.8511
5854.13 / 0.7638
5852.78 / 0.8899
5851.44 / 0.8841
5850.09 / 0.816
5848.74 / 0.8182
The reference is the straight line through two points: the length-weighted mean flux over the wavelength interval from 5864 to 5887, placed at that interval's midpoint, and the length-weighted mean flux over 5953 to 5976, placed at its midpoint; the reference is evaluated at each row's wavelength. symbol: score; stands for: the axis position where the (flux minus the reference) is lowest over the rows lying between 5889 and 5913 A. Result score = 5894.71 A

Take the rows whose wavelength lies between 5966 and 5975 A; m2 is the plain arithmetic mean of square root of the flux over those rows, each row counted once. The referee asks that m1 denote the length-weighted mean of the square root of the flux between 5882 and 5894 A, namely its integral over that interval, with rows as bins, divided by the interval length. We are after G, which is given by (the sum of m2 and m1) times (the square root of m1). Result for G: 1.62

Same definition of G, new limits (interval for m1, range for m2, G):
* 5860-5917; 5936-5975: 1.71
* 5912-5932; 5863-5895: 1.71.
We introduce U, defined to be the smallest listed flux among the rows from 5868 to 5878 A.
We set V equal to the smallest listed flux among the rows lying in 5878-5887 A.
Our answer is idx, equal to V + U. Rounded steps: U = 0.8064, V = 0.7262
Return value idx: 1.53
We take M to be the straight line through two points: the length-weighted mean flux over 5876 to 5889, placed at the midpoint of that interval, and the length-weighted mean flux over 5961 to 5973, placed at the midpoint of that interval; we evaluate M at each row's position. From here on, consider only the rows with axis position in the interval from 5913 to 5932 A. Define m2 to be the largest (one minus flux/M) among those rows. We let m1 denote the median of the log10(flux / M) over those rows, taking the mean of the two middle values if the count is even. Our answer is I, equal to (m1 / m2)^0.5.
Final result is 0.40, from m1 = 0.0130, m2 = 0.08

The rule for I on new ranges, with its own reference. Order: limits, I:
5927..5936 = 0.45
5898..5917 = 0.57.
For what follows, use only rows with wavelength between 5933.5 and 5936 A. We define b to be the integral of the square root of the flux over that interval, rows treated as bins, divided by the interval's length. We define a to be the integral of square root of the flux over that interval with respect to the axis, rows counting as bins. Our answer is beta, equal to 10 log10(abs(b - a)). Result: 1.4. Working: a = 2.3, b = 0.930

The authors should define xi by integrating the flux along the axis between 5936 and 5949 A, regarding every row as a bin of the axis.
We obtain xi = 11.1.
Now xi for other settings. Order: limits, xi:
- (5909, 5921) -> 10.0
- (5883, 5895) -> 8.4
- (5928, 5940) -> 10.1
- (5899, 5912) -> 10.7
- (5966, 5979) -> 11.1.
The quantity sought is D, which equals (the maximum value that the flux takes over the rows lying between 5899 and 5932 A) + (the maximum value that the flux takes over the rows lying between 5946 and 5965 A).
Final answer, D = 1.82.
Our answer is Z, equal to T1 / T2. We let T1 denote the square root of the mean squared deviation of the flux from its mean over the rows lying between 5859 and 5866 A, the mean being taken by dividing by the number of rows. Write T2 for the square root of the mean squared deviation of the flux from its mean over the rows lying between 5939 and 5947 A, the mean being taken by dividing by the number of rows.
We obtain 0.76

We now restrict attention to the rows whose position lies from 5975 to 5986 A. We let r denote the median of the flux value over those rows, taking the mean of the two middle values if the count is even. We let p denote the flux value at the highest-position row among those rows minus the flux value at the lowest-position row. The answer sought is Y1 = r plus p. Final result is 0.93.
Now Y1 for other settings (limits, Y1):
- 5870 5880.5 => 0.74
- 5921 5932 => 0.78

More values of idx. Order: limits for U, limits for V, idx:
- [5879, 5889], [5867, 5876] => 1.47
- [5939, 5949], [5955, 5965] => 1.55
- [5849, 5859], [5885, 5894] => 1.42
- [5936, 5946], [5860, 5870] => 1.58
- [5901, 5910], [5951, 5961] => 1.55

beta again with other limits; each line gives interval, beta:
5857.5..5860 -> 1.5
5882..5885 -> 2.4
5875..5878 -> 2.6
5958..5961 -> 2.6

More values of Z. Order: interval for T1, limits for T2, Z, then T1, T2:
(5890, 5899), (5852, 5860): 0.65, 0.036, 0.056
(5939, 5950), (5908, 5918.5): 1.14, 0.050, 0.044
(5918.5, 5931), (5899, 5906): 1.53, 0.039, 0.026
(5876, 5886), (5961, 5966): 0.93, 0.045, 0.049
